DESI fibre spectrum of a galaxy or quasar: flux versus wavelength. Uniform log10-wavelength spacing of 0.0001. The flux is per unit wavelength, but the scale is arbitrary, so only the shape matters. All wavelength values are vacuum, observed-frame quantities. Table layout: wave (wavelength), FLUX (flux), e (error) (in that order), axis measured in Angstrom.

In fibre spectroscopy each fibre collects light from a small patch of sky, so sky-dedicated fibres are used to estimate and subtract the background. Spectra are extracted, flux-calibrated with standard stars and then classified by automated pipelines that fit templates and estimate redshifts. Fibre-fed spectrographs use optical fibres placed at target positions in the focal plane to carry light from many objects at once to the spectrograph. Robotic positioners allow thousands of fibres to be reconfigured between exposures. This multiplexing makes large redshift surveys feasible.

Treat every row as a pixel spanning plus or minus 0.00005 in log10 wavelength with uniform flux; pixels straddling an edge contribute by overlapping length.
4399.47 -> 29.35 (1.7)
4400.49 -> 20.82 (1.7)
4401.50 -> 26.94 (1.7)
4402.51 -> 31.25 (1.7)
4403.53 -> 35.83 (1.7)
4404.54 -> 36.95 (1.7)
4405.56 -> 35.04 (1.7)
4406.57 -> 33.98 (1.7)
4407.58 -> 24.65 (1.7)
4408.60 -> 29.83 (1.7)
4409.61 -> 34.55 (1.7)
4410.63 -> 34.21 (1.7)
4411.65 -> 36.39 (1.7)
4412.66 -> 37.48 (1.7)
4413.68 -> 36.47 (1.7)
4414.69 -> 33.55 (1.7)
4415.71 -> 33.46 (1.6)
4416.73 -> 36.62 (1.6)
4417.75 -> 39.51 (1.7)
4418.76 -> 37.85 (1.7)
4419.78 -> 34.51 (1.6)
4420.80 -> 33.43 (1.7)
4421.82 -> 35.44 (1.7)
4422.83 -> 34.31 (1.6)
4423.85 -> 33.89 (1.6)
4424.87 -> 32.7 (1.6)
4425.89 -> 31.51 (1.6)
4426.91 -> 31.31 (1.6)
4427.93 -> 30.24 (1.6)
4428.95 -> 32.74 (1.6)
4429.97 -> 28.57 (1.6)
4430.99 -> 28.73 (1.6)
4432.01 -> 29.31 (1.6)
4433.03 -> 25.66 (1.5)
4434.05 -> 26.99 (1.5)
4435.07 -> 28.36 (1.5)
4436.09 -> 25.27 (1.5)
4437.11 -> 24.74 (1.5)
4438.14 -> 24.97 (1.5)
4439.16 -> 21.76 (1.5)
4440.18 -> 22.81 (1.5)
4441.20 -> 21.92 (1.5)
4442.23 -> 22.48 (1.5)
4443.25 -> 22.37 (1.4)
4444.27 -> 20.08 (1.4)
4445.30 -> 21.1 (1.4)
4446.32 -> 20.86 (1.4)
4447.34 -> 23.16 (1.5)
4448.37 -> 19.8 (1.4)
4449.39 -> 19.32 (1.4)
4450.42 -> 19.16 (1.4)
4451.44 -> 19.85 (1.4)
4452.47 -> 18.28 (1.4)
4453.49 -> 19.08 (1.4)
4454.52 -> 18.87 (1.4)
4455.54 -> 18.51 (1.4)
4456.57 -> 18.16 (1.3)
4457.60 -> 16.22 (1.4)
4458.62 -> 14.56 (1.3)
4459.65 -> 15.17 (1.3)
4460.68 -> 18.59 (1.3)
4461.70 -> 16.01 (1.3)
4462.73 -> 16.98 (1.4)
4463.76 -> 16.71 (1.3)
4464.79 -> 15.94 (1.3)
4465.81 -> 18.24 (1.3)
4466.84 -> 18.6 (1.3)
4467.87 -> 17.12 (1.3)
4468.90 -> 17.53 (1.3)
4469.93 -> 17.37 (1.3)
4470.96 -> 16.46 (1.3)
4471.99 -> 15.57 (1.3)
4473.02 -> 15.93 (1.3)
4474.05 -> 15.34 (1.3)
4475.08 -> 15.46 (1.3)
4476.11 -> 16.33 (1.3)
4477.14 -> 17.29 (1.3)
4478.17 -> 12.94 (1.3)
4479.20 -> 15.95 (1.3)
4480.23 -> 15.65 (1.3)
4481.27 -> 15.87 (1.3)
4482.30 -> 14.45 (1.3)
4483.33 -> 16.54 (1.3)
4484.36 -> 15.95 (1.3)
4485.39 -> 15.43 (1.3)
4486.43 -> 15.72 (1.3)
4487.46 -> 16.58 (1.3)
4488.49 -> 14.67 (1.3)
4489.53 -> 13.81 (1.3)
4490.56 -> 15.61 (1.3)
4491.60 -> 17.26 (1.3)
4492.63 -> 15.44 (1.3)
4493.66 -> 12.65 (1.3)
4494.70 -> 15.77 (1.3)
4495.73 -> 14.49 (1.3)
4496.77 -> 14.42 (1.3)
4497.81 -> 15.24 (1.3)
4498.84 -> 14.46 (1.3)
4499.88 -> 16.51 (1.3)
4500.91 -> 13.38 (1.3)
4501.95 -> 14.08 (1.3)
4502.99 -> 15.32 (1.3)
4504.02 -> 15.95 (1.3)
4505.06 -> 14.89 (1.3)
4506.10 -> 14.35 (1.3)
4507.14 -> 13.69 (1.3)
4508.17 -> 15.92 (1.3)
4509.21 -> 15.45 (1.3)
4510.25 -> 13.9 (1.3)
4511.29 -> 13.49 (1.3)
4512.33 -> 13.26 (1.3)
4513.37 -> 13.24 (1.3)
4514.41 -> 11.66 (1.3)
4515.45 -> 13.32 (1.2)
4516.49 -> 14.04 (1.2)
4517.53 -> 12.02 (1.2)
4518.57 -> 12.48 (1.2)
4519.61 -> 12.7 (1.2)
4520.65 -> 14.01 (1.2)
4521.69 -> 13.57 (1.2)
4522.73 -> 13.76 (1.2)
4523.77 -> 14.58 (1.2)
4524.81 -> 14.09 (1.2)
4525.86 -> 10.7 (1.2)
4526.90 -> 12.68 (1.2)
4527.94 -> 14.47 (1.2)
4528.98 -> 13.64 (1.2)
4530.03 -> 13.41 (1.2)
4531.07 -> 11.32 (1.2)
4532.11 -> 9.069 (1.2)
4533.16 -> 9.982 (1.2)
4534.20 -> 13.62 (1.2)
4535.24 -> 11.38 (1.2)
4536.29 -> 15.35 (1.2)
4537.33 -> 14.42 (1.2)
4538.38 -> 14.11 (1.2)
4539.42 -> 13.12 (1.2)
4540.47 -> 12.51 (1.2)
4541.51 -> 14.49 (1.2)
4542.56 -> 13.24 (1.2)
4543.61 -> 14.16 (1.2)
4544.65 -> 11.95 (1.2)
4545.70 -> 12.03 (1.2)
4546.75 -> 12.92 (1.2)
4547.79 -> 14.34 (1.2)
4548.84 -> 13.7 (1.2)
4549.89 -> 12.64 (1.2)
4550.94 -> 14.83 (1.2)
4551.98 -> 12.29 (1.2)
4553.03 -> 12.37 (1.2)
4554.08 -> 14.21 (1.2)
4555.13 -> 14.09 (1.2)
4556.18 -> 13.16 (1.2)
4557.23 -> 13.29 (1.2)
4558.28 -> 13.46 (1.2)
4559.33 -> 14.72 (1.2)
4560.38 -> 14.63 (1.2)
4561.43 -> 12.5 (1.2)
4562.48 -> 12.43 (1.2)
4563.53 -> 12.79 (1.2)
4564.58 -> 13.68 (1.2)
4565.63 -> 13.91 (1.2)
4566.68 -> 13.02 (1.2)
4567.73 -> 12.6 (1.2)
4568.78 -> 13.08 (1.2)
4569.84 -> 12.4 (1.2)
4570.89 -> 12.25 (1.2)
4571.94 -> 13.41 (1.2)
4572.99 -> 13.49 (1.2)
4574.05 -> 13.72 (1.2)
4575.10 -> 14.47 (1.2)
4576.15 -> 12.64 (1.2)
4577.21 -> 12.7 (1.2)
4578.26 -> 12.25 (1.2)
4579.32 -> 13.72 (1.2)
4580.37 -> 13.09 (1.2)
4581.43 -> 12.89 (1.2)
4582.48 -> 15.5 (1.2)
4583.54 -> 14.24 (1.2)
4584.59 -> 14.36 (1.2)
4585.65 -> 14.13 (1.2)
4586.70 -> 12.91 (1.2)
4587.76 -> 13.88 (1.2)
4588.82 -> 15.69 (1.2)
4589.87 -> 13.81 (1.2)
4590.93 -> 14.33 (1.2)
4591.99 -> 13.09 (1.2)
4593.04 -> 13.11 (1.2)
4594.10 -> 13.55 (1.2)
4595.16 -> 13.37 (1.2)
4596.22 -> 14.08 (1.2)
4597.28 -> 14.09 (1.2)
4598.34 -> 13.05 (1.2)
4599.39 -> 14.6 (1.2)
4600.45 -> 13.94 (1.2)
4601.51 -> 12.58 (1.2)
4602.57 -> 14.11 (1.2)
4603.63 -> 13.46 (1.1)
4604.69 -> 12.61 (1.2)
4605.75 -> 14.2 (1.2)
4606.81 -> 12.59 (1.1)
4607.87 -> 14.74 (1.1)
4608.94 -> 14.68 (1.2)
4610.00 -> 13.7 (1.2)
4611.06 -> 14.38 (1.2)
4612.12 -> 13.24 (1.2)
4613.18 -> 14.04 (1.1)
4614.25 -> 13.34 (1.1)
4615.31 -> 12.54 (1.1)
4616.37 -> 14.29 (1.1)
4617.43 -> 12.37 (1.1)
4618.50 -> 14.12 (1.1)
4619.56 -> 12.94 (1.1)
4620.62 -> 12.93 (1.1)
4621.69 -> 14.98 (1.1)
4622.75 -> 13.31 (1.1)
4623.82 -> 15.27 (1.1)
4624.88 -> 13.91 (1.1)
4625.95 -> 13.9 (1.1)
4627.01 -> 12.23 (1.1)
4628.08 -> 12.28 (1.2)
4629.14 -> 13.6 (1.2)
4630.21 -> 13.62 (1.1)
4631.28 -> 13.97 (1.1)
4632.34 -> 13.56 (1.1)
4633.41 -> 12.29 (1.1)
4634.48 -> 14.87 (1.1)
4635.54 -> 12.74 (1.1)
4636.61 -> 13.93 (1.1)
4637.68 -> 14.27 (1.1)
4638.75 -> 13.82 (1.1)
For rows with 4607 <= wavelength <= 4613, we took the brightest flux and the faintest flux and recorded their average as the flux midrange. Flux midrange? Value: 14.0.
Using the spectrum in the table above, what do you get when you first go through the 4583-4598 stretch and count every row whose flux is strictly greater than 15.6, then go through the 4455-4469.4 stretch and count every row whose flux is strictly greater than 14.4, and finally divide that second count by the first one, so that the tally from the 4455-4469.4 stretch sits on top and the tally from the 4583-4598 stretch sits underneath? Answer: 14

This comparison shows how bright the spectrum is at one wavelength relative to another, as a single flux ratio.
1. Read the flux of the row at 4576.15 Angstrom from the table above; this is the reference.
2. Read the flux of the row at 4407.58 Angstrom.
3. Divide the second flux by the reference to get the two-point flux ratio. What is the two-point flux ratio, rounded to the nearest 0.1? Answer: 2.0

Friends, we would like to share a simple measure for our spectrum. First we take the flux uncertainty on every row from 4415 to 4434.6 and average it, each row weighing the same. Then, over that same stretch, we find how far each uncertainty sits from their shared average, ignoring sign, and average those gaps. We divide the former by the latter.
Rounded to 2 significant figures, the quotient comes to 43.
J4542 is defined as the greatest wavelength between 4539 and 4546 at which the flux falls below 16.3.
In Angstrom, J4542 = 4545.70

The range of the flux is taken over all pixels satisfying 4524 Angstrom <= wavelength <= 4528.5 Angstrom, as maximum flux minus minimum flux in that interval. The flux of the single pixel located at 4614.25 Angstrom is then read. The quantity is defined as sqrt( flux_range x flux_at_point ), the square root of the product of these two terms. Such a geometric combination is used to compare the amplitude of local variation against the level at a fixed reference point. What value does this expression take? 7.1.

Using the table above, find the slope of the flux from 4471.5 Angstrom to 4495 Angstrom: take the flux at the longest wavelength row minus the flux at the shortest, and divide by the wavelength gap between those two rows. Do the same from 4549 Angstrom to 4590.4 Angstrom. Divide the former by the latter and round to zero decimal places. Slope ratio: 0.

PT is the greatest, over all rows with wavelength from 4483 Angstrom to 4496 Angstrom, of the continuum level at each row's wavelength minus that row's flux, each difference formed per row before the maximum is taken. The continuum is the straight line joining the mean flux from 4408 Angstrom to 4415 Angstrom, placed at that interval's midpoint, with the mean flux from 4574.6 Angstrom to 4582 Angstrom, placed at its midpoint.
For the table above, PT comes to 11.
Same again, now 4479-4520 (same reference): 11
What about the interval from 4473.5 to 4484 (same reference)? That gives 13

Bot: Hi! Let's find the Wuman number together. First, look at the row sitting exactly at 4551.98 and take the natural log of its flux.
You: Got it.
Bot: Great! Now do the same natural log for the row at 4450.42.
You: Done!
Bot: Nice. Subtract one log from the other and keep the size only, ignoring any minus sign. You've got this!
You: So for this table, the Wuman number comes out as 0.44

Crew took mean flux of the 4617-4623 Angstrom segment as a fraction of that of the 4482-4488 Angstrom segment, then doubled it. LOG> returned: 1.7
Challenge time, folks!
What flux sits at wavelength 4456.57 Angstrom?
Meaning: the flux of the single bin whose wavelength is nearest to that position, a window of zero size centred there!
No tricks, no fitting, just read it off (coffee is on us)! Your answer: 18.16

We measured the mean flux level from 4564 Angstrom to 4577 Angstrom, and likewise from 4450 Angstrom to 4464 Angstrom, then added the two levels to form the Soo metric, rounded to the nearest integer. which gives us 31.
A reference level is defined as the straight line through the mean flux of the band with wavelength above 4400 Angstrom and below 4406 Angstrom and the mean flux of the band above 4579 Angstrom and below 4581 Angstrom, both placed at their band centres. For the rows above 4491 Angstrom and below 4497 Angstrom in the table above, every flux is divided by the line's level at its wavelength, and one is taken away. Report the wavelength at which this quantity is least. 4493.66 Angstrom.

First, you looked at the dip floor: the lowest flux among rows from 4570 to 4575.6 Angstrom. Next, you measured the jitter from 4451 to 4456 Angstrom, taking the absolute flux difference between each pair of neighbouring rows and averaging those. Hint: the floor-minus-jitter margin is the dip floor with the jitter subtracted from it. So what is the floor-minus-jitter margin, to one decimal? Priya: 11.5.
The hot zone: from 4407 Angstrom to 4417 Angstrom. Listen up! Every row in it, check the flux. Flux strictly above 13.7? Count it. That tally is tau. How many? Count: 10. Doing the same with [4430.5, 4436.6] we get 6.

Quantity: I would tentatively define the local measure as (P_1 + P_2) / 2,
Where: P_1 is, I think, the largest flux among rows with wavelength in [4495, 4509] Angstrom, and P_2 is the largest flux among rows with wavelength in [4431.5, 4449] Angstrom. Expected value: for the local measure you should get 23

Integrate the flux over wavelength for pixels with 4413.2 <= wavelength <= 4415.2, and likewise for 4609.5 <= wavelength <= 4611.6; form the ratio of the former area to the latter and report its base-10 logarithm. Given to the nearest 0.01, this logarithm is 0.38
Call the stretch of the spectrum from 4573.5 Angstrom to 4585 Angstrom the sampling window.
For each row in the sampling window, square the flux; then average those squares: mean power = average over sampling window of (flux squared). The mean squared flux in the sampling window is 186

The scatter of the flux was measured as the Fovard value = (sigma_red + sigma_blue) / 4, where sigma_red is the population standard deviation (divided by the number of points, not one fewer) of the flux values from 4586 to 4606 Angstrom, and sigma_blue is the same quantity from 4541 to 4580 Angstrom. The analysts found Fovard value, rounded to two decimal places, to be 0.39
